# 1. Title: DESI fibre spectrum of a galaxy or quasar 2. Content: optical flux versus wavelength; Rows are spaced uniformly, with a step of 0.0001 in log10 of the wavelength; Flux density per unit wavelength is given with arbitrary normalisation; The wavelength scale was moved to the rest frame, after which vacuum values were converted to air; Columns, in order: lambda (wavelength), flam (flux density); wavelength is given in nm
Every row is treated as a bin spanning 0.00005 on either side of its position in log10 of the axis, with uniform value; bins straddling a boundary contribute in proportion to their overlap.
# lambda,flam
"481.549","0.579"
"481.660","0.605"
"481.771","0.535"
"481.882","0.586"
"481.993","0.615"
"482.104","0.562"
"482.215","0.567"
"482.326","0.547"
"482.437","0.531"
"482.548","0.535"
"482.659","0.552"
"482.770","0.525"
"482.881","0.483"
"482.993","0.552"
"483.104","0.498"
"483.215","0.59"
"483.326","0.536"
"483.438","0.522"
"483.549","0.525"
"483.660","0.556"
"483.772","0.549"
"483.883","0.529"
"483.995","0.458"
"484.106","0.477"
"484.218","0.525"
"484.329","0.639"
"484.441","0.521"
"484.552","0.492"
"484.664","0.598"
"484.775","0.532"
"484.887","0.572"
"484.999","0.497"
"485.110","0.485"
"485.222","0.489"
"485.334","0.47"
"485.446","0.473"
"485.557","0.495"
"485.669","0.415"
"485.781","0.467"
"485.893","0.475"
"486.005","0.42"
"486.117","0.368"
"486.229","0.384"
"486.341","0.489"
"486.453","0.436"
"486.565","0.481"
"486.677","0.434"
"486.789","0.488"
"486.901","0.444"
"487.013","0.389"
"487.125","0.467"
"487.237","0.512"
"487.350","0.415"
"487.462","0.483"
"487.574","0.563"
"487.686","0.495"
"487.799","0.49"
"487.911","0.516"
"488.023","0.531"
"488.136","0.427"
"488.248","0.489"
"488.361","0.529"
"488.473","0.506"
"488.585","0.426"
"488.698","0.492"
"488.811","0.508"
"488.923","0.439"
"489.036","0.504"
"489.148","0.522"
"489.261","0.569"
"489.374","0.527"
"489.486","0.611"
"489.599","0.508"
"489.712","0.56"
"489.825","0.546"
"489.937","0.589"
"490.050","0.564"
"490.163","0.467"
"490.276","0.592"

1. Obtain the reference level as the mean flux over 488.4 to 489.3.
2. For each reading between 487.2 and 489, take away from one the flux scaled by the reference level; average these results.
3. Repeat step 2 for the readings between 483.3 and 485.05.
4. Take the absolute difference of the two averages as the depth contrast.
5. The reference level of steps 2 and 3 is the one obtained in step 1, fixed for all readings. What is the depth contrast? 0.089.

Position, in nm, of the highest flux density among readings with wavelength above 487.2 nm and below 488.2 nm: 487.574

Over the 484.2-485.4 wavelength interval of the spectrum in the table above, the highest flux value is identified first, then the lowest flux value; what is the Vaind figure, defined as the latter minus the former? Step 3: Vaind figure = -0.169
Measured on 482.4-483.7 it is -0.107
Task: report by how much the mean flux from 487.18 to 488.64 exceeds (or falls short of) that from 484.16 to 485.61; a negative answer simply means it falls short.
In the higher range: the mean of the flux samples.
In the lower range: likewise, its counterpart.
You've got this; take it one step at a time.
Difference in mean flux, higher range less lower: -0.031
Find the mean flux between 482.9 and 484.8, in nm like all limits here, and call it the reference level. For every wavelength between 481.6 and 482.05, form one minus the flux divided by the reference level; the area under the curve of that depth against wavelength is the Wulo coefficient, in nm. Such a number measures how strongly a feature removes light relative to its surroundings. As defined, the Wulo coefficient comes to -0.04 nm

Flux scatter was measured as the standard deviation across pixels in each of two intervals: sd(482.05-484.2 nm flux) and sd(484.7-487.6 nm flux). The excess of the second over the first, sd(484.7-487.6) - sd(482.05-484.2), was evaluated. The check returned 0.017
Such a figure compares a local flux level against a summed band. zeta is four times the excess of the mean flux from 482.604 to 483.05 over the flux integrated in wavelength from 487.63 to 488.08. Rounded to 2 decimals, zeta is 1.20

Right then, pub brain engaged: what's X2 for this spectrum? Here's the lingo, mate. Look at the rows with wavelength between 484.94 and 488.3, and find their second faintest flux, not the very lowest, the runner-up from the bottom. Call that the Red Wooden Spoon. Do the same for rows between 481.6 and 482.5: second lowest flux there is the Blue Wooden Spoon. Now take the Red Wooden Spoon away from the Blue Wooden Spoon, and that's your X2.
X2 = 0.15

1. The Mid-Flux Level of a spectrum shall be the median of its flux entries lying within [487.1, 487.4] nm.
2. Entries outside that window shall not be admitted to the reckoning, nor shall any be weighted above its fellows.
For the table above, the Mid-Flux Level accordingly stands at 0.47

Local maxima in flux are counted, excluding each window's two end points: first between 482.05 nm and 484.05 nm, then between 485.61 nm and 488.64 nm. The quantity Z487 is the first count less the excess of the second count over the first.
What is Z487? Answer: 2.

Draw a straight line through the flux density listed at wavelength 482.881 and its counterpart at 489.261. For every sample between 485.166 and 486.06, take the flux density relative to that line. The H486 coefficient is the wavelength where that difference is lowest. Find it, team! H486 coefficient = 485.669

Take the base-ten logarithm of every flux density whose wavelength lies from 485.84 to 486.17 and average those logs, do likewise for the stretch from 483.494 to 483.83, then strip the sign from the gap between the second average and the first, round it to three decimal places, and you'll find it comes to 0.113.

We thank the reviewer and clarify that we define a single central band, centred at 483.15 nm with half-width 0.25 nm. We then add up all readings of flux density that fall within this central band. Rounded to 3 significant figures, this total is 2.18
